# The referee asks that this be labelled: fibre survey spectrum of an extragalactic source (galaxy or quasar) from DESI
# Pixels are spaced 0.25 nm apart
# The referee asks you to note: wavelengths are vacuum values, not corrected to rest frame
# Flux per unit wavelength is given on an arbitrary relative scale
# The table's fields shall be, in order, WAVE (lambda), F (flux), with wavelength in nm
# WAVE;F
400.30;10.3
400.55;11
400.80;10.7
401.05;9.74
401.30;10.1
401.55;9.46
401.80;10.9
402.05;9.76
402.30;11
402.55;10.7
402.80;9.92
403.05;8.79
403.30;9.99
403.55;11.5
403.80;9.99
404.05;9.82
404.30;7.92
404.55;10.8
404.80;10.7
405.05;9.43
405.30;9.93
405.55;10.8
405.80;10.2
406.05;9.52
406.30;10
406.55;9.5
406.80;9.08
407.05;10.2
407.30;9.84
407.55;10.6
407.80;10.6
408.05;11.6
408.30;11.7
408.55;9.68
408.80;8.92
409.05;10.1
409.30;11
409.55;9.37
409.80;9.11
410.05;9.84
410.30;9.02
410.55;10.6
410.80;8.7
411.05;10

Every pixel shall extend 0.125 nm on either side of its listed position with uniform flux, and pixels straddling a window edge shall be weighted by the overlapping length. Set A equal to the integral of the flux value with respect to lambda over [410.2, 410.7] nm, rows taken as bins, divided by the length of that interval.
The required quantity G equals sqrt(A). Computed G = 3.13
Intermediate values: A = 9.8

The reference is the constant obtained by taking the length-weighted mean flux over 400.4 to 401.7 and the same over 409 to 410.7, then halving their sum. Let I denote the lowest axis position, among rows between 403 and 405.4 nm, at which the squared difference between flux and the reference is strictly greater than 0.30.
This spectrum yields 403.05 nm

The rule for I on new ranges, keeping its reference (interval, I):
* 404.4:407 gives 404.55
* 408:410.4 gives 408.05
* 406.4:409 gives 406.80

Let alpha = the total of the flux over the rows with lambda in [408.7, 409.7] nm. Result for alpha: 39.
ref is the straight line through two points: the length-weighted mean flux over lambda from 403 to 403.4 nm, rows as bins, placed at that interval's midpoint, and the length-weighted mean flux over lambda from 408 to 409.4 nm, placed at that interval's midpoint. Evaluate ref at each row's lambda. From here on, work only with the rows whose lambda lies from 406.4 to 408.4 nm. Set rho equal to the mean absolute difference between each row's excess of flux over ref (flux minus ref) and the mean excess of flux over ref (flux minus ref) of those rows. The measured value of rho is 0.65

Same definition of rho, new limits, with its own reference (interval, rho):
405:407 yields 0.46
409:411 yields 0.70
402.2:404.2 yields 0.69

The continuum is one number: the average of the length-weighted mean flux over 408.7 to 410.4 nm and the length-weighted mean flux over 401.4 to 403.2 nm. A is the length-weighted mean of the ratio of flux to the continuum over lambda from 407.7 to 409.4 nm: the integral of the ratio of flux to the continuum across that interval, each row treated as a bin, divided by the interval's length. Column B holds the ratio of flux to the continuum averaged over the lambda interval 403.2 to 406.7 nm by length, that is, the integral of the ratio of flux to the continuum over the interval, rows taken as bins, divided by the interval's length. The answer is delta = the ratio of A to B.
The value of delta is 1.05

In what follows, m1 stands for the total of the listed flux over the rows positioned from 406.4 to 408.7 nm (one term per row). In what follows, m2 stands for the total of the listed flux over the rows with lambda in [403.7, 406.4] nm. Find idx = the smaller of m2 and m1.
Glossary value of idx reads 93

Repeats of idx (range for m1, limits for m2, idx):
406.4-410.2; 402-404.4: 99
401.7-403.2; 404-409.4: 61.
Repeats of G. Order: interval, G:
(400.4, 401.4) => 3.22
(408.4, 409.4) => 3.15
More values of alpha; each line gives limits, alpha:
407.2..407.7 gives 20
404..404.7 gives 29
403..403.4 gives 19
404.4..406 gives 62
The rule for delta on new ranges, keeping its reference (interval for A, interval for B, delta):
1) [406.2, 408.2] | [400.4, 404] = 1.00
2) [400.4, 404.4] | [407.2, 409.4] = 0.97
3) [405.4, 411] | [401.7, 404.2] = 0.98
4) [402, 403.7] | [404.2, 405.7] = 1.03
